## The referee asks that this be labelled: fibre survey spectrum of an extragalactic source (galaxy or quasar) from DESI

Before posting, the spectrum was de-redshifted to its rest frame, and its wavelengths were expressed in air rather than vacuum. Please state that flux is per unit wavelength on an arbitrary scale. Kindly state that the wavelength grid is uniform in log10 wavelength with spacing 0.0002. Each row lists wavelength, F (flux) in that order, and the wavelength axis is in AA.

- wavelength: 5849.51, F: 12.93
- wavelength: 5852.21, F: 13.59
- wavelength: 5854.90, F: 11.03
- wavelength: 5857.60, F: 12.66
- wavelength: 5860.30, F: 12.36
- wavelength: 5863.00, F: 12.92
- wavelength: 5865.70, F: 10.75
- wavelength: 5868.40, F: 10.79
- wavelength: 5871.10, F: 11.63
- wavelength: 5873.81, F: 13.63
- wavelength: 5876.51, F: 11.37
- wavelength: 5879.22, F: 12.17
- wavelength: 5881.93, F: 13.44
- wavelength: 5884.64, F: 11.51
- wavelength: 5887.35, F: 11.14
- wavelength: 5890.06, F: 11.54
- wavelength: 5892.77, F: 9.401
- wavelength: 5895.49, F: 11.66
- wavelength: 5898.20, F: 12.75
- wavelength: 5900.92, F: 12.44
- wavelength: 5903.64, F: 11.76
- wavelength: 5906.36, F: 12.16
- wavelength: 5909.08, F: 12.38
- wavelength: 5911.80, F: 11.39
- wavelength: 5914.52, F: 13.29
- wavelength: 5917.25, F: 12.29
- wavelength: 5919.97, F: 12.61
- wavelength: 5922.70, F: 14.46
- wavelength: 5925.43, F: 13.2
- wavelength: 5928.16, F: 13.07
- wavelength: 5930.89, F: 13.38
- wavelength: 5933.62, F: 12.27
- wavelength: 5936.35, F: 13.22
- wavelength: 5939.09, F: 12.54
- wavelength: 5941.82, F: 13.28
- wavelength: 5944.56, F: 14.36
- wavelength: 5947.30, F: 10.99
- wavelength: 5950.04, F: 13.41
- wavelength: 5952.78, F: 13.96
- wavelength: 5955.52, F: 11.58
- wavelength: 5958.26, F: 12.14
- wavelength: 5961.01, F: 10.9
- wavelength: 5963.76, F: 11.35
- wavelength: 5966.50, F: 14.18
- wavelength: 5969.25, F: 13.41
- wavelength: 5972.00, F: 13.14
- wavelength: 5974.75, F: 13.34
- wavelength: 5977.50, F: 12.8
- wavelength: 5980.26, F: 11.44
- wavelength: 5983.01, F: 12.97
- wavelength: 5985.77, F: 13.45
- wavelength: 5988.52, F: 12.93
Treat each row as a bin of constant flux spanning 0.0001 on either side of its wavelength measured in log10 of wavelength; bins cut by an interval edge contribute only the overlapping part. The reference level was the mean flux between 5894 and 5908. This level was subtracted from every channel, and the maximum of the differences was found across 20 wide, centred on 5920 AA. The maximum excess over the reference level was 2.3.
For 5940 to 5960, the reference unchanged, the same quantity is 2.2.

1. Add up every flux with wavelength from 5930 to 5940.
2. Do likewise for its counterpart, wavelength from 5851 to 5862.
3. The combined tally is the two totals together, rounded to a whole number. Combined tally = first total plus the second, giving 101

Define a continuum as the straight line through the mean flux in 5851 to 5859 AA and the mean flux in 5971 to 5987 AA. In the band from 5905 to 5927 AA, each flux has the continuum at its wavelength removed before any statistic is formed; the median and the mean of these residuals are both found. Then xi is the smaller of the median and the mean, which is -0.1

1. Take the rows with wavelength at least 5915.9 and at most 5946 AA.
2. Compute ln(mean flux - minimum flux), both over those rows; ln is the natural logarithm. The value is -0.1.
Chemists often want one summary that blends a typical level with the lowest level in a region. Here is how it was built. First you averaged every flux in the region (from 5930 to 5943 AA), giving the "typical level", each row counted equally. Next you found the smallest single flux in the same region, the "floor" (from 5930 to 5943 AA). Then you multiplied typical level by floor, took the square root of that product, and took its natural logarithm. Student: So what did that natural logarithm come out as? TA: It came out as 2.53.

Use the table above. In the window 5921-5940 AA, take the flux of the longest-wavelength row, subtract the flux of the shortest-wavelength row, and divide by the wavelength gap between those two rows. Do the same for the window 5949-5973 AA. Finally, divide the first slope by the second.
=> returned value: 10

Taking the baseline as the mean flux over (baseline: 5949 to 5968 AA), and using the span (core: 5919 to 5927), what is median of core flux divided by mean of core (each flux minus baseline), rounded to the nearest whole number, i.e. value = 14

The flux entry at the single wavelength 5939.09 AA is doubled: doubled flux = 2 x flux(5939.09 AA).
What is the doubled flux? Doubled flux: 25.1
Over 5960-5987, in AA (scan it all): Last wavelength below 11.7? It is 5980.26 AA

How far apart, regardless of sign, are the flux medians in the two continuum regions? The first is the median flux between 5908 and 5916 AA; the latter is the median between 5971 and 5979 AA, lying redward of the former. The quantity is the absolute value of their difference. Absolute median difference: 0.76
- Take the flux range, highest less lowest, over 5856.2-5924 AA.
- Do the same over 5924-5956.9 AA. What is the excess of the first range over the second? 1.7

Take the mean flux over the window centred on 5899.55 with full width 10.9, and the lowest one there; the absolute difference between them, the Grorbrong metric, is 0.5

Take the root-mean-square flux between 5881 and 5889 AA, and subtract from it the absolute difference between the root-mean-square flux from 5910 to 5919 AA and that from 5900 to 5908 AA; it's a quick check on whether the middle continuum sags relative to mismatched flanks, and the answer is 11.8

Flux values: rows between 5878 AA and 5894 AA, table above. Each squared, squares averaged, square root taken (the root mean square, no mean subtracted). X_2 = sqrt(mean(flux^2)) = 11.6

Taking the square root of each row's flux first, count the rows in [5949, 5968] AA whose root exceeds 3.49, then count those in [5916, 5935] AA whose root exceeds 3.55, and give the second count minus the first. 2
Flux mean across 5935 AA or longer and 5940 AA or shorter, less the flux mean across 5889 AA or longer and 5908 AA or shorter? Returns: 1.21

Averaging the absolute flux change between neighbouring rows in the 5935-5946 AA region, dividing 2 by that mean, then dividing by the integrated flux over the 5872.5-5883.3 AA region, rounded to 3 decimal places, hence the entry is 0.018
